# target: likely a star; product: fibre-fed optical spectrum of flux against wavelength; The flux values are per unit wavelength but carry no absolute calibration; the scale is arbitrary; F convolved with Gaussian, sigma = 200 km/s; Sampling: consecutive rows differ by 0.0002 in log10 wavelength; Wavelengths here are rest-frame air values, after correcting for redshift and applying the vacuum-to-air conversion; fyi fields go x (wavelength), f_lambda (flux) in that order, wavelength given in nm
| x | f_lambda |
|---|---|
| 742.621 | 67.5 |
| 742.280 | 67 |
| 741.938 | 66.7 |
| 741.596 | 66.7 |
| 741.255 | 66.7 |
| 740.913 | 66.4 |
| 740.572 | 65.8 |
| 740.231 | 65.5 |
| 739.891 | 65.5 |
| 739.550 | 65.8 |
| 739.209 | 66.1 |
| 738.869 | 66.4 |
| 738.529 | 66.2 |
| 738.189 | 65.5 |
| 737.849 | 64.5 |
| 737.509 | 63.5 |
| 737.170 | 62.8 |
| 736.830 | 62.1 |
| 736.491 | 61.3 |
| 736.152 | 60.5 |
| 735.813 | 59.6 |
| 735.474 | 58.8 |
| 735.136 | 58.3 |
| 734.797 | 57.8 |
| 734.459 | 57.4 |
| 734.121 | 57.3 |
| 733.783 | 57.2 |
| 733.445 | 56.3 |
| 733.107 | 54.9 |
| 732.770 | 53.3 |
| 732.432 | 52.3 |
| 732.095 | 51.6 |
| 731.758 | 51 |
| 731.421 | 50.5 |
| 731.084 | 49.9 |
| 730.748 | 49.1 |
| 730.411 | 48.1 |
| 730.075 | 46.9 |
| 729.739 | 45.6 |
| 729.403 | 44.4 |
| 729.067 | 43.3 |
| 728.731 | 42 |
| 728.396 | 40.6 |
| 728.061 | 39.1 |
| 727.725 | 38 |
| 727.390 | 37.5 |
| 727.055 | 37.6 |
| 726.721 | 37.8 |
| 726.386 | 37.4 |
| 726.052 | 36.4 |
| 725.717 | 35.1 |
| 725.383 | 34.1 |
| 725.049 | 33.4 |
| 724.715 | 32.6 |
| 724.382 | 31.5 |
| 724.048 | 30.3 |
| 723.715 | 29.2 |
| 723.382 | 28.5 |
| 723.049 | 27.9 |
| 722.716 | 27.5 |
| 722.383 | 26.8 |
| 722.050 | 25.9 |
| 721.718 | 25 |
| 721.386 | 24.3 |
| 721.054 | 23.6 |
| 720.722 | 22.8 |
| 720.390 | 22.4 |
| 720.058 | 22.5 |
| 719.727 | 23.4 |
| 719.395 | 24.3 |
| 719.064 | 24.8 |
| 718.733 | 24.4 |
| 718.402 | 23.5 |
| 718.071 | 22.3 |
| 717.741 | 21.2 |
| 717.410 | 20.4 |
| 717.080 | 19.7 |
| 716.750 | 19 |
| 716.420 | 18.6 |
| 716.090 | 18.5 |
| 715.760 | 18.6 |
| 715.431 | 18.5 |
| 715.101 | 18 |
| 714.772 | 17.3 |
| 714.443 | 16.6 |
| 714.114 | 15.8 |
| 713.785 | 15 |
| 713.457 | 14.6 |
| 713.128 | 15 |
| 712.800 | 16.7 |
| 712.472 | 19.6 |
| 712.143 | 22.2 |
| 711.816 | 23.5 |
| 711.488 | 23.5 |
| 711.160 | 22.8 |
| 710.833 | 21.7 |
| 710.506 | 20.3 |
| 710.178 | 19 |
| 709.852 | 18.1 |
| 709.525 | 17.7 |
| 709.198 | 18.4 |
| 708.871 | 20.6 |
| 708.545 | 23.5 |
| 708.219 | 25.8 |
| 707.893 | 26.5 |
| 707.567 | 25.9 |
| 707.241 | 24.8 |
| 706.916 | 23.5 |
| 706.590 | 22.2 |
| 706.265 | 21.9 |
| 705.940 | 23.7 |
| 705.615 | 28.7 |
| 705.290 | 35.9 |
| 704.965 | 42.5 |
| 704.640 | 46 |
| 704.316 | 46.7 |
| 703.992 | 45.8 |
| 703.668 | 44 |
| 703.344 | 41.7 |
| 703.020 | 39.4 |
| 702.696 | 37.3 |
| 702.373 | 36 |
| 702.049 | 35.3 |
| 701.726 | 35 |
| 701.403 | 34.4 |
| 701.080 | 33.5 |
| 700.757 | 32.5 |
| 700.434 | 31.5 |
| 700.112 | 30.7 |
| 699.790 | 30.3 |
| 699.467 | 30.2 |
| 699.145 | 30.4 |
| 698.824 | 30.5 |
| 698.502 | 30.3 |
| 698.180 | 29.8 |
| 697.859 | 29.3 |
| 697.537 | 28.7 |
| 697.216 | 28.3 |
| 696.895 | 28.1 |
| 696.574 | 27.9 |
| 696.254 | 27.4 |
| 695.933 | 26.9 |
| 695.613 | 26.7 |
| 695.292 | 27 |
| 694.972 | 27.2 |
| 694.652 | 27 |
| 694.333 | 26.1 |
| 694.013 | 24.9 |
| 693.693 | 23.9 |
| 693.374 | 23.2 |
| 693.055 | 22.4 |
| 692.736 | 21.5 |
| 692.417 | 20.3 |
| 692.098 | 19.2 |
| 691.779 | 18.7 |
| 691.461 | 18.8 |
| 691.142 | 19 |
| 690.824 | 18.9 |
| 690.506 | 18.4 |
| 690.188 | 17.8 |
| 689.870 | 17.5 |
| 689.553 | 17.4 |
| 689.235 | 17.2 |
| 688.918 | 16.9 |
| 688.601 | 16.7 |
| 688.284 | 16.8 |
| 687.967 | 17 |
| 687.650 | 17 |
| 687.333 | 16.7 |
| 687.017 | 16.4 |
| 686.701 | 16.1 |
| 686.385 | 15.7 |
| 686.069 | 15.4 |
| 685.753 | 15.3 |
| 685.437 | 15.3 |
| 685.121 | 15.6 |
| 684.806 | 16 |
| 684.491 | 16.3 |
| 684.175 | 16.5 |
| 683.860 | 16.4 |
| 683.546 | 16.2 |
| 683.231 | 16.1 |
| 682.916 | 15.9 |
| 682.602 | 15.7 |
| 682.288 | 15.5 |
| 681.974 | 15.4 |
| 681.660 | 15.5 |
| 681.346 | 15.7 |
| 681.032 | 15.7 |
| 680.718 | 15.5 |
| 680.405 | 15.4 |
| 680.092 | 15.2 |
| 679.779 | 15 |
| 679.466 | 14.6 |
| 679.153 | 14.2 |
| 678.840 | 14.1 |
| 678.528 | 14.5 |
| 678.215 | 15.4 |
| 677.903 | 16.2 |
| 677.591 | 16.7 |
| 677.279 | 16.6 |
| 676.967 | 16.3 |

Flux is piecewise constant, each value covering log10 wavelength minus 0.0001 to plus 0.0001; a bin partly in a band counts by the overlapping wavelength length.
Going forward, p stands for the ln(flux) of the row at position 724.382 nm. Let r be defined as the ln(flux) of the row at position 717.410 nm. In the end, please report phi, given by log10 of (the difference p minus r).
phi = -0.4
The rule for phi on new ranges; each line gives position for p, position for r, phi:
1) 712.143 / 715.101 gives -0.7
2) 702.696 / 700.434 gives -0.8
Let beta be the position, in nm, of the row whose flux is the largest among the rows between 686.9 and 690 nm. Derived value 689.870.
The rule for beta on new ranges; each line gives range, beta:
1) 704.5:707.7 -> 704.640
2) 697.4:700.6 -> 700.434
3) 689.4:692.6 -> 692.417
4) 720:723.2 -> 723.049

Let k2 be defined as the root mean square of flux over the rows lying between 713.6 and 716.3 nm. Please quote 17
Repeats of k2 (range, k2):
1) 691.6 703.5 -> 29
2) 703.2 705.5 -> 43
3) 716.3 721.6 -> 22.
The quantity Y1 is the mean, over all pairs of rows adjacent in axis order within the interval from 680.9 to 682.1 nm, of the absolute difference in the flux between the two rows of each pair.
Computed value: 0.1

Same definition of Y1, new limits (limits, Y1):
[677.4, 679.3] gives 0.5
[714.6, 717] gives 0.3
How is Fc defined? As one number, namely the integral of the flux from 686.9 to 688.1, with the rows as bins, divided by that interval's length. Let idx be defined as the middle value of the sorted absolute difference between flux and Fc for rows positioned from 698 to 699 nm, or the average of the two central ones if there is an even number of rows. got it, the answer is 14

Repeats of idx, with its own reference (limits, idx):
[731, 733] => 35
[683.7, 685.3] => 0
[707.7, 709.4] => 7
